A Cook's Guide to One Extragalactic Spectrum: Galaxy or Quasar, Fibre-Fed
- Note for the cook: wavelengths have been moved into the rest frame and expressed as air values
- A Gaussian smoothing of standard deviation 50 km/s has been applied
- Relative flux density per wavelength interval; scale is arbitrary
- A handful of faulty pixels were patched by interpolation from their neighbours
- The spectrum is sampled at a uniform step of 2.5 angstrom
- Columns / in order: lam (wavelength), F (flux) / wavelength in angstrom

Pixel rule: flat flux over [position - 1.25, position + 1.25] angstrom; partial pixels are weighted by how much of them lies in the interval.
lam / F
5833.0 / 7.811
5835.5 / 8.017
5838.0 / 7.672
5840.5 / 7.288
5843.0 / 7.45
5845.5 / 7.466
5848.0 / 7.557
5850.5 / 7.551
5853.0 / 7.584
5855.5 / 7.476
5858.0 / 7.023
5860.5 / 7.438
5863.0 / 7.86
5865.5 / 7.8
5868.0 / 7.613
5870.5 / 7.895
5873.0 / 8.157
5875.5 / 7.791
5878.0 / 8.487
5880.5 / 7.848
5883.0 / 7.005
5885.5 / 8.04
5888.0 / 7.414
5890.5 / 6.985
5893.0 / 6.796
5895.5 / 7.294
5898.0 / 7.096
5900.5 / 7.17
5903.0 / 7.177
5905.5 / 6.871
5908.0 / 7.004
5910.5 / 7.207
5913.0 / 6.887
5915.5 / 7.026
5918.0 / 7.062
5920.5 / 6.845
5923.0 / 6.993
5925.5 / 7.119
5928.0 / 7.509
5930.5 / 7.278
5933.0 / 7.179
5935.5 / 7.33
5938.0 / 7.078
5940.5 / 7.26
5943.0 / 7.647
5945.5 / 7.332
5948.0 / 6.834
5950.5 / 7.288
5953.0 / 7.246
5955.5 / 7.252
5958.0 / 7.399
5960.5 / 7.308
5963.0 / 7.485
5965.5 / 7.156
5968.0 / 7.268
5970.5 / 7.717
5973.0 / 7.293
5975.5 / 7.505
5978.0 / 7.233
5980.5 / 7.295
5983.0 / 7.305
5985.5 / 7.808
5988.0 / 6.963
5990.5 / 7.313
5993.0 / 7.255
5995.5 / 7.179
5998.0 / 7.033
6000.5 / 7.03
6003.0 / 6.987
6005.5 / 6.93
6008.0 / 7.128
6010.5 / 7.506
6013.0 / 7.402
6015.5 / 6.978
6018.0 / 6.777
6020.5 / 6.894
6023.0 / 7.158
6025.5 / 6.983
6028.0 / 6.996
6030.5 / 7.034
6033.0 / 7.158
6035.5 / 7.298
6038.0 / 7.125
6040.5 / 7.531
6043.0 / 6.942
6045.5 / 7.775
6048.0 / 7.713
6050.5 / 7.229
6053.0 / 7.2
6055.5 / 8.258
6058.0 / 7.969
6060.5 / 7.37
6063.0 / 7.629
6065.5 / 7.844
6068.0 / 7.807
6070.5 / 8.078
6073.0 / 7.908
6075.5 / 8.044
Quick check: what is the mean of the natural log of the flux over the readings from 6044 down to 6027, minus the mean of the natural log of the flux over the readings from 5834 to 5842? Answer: -0.07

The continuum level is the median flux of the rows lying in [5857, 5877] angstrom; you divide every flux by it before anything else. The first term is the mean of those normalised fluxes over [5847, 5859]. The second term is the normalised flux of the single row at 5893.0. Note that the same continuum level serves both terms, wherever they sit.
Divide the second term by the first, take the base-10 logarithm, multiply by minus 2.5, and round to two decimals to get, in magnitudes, 0.10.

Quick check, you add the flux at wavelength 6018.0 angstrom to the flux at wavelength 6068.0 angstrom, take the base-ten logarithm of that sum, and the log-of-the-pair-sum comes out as 1.16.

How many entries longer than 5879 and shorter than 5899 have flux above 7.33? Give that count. 3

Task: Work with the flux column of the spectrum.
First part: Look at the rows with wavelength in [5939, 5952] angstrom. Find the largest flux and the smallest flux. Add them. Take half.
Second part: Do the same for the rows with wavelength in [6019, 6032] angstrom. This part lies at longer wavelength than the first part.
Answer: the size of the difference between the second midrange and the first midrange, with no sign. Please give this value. 0.2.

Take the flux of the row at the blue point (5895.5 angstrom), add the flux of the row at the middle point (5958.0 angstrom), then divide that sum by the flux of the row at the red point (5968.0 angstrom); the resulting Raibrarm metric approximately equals 2.02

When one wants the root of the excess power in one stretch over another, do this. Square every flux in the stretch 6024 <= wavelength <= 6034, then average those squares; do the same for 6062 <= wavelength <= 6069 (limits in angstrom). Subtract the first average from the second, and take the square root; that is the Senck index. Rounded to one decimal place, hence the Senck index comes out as 3.3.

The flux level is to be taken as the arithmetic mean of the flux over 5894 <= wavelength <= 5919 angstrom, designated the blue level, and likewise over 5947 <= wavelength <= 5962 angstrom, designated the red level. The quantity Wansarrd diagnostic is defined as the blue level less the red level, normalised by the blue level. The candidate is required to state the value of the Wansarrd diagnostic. -0.02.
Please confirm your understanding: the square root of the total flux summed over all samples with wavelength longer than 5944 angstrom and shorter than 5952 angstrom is 4.63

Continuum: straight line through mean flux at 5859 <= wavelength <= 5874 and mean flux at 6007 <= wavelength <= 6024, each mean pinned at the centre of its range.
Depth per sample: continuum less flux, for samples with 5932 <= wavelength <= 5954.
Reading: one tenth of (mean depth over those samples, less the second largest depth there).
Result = -0.0188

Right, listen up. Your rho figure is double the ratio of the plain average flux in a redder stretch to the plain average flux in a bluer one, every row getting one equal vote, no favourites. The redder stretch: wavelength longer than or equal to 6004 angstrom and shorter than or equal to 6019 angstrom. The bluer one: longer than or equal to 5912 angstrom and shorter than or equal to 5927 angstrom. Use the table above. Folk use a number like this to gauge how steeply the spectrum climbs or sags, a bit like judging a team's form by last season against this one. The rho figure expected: 2.04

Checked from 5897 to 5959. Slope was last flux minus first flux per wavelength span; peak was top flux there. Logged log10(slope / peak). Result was -3.18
